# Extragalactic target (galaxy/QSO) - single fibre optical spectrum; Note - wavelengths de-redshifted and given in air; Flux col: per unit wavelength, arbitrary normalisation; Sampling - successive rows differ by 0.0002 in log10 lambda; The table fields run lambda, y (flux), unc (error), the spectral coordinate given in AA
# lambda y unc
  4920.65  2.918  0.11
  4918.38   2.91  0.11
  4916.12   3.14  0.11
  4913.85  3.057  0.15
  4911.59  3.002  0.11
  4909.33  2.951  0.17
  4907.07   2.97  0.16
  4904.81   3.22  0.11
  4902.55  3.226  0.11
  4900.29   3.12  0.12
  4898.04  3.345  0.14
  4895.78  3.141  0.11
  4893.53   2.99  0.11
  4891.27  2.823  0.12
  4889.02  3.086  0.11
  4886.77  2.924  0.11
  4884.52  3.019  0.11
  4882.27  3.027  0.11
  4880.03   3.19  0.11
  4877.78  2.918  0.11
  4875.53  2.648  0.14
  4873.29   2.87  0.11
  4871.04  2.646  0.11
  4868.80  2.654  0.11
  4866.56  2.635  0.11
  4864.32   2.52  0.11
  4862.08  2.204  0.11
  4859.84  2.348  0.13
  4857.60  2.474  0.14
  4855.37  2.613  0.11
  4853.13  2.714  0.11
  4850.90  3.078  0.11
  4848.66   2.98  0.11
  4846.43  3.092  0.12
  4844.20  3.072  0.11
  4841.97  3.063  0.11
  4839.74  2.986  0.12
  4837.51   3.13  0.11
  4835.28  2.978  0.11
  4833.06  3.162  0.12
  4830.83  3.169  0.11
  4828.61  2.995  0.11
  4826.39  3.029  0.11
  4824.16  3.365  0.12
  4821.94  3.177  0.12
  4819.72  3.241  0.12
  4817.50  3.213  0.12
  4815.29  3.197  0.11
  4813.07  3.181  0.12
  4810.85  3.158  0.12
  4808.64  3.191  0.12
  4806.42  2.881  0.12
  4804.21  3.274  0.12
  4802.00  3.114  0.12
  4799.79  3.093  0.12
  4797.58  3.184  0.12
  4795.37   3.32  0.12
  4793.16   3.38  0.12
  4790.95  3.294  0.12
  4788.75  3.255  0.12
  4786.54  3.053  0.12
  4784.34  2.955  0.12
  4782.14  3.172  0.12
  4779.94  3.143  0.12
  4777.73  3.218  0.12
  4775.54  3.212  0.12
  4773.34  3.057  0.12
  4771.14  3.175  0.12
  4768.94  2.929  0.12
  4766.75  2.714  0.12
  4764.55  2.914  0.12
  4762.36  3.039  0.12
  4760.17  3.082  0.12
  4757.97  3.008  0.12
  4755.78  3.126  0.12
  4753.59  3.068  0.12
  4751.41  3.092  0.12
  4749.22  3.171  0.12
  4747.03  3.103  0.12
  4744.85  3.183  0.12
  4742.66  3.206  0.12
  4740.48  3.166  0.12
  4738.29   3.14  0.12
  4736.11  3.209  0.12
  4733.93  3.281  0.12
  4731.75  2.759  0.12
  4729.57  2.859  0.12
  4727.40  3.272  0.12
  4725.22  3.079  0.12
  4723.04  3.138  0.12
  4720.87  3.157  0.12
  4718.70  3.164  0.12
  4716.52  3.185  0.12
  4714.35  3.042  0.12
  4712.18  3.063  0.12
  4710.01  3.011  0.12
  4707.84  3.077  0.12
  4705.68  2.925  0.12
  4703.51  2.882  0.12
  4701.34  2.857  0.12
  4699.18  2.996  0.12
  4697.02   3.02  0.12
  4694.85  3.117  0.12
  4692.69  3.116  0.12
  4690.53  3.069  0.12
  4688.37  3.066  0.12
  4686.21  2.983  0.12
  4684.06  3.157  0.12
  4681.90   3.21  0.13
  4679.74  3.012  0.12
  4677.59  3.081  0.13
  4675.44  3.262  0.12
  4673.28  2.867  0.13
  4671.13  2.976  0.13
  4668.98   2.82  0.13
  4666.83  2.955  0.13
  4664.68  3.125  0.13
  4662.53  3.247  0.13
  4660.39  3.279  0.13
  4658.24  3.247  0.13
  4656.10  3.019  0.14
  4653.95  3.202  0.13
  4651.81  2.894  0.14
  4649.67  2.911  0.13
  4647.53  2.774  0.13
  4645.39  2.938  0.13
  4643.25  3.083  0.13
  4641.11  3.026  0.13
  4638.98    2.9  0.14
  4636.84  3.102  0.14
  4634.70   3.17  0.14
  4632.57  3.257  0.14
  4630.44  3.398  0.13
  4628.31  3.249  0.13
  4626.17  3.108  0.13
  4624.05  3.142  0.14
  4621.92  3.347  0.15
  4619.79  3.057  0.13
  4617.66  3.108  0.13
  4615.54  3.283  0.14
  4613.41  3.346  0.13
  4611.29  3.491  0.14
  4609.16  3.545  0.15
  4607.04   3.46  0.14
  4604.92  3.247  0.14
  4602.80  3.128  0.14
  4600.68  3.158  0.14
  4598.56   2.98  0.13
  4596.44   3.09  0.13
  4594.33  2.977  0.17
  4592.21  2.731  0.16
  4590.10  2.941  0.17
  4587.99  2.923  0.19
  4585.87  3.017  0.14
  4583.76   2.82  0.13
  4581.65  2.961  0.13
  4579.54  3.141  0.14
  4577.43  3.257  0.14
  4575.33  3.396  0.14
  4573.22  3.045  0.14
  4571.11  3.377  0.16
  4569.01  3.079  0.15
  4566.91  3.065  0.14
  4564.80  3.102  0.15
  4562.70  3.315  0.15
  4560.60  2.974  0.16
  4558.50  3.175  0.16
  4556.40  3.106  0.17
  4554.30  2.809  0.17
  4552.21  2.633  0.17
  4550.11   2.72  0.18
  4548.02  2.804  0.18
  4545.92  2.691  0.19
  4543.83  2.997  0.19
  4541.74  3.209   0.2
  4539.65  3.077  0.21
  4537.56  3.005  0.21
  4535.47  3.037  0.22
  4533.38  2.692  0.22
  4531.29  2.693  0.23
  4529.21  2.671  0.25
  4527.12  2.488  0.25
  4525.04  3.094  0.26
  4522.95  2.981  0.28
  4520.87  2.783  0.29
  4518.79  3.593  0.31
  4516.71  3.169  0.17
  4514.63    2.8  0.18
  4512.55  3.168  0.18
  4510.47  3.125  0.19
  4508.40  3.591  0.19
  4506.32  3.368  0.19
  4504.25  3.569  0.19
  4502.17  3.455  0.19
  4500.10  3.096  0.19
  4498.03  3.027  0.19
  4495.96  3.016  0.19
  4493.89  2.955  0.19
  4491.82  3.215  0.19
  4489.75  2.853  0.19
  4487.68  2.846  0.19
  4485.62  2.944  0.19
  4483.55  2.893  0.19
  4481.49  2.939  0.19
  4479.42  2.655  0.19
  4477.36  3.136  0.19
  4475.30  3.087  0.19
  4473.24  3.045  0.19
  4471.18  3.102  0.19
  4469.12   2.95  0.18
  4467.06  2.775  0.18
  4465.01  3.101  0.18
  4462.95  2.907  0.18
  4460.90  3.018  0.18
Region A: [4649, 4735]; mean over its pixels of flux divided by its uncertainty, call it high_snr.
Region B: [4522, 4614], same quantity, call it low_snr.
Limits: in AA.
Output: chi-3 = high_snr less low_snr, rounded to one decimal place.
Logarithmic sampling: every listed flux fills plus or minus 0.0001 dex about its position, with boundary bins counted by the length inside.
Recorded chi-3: 6.1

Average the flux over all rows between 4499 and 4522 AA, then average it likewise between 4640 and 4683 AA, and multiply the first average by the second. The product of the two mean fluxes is 9.9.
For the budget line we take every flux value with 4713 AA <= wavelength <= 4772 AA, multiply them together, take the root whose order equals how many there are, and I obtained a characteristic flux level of 3.08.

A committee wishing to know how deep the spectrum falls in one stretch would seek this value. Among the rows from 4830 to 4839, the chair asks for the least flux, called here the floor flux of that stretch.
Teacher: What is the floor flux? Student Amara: 2.978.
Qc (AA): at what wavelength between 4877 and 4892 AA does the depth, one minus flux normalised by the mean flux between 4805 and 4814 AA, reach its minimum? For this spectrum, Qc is 4880.03 AA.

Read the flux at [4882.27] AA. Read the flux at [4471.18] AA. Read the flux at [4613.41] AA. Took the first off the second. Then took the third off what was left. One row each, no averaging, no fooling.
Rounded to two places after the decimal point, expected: -3.27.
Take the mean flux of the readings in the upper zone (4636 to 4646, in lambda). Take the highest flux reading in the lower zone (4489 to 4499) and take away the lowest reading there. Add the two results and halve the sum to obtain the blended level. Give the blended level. 1.69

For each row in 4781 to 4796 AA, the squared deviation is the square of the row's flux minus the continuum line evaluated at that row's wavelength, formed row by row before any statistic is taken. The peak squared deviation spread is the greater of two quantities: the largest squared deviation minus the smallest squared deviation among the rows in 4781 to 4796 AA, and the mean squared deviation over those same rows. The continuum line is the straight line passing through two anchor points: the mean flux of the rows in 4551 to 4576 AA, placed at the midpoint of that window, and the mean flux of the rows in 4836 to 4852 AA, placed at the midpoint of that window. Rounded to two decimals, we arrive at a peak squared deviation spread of 0.10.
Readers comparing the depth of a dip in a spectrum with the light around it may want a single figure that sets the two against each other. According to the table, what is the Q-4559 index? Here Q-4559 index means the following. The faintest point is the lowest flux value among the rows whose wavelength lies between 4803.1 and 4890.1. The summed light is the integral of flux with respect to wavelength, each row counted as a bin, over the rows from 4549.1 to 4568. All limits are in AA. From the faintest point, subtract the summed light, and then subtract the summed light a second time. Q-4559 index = -111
